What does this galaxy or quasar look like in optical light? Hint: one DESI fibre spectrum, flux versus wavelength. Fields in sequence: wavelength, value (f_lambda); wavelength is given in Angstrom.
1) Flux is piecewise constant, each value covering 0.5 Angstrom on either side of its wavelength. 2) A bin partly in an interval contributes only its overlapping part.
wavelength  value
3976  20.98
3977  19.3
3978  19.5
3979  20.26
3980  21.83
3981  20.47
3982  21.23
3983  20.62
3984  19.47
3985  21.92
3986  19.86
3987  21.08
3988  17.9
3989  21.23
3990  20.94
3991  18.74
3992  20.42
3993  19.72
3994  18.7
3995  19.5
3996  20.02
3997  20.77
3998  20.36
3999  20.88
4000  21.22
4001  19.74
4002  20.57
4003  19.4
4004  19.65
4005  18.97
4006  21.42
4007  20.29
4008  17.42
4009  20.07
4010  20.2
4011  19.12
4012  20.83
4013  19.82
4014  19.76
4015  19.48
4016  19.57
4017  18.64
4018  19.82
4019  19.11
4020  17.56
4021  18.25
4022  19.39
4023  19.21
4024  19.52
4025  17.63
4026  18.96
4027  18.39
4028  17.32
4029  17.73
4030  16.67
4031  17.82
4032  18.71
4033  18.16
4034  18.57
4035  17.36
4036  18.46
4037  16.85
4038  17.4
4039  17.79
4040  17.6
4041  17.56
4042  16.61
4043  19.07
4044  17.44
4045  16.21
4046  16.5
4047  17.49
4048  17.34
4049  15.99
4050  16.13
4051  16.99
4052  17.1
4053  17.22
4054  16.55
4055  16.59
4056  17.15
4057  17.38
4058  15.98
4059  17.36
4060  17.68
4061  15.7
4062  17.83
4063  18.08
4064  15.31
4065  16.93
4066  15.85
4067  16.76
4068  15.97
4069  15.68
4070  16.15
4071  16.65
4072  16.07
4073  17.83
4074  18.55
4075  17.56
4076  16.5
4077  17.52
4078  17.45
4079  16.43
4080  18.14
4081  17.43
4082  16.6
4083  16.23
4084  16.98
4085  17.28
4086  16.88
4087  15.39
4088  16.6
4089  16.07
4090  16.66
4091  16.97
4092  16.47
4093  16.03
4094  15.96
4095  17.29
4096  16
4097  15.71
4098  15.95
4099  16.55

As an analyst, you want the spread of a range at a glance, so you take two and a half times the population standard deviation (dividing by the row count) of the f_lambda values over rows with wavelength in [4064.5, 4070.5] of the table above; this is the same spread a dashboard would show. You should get 1.2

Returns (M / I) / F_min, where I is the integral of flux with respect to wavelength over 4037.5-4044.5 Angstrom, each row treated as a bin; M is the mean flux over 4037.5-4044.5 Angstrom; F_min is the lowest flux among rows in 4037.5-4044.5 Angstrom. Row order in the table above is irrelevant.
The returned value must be 0.0086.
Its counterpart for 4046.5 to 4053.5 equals 0.0089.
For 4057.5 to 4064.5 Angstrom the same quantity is 0.0093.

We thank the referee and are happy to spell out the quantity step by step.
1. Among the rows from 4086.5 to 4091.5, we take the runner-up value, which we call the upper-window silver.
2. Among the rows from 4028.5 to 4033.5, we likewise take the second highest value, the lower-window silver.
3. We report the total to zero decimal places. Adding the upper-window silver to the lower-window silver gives 35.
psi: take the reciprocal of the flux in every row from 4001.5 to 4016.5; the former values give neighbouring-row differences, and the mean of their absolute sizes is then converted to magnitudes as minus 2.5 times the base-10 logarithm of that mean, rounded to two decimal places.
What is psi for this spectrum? 6.34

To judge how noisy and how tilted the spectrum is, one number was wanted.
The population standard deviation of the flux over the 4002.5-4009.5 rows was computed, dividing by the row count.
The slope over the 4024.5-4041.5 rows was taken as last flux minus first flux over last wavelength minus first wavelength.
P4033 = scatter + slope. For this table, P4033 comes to 1.1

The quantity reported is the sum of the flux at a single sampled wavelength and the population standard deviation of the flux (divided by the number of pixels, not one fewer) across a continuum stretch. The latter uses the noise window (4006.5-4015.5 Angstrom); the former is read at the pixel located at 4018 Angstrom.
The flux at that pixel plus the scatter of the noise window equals 20.7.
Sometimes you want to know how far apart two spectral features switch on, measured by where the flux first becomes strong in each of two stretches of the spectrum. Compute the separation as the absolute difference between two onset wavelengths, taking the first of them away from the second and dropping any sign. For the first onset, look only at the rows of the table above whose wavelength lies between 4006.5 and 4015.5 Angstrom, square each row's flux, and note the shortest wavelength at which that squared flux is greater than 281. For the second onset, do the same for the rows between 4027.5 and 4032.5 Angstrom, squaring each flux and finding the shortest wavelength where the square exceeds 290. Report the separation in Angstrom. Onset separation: 21 Angstrom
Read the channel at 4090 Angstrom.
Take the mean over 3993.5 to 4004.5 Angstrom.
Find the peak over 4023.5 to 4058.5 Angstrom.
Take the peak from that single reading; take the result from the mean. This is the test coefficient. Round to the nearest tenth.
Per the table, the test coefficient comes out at 22.9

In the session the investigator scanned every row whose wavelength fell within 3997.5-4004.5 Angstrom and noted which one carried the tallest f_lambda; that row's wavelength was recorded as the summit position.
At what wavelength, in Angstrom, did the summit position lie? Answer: 4000 Angstrom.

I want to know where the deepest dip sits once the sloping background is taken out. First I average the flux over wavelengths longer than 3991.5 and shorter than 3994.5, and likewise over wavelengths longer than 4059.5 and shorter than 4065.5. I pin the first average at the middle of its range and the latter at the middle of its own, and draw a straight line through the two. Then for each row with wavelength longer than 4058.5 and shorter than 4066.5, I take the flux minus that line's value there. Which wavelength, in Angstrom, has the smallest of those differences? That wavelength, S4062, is 4064 Angstrom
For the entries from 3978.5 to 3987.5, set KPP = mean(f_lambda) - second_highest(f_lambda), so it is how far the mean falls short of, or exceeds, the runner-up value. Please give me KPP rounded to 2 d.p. -1.08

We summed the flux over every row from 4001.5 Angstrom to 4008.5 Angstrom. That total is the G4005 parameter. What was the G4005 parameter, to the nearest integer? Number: 138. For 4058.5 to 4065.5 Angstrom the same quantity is 119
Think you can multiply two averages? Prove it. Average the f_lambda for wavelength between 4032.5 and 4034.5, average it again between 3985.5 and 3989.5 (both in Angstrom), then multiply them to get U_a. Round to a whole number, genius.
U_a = 368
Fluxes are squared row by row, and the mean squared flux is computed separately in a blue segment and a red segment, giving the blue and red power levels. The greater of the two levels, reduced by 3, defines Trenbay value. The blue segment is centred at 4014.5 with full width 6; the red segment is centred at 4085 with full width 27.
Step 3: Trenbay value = 385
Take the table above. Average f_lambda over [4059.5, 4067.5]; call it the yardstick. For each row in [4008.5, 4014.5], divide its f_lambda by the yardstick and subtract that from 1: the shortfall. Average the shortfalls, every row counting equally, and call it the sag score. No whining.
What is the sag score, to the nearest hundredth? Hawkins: -0.19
